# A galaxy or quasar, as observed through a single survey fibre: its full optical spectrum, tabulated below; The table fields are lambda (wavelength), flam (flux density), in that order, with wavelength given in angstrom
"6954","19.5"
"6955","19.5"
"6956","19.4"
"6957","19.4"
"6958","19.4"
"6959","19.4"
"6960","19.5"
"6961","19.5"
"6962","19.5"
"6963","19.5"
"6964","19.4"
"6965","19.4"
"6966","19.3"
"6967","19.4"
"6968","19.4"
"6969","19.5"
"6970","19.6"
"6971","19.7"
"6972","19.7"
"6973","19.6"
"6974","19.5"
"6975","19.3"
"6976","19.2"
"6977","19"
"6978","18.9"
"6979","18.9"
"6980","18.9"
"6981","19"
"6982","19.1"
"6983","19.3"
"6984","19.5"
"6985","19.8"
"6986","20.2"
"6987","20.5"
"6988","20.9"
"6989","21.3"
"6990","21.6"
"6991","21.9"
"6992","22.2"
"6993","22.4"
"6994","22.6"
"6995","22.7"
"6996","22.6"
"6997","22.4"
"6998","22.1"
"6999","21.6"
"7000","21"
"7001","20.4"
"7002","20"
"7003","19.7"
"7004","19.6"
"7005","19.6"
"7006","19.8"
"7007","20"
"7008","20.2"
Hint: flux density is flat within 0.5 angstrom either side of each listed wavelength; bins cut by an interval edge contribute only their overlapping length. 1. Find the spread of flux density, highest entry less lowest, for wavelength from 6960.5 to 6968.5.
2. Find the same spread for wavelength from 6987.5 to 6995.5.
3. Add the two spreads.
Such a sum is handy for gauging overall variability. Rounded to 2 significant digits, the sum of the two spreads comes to 2.0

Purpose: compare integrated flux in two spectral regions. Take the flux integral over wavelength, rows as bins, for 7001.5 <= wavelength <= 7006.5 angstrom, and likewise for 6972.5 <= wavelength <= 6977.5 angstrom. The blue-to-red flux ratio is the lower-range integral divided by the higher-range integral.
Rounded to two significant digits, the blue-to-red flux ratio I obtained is 0.98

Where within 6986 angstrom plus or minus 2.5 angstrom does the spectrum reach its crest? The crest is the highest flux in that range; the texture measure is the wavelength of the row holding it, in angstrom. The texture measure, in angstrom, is 6988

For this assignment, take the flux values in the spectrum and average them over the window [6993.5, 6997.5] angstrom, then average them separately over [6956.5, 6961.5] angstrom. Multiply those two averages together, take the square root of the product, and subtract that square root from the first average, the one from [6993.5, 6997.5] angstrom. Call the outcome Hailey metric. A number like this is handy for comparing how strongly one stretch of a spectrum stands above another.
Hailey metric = 1.6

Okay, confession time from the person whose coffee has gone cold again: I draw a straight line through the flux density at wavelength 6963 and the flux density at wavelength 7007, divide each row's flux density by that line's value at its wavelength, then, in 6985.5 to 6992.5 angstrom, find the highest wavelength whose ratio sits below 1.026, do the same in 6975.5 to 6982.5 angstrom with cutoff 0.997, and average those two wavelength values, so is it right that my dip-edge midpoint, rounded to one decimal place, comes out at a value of 6984.0 angstrom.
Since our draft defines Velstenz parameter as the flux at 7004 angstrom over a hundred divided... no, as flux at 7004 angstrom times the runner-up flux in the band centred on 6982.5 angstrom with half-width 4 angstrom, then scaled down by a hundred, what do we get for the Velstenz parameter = 3.9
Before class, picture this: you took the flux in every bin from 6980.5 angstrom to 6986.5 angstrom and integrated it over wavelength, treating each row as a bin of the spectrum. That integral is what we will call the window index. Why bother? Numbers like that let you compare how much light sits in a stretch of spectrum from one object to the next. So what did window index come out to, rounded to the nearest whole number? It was 117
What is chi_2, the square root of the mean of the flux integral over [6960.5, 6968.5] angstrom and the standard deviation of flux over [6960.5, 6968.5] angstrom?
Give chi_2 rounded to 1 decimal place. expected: 8.8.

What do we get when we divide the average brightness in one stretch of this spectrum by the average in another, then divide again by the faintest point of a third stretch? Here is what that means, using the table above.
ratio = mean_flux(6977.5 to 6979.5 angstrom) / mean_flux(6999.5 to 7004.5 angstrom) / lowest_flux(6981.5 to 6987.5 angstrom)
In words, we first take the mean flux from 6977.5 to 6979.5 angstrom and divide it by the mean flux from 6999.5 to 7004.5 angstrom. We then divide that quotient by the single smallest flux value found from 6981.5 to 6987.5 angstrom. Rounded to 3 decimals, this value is 0.049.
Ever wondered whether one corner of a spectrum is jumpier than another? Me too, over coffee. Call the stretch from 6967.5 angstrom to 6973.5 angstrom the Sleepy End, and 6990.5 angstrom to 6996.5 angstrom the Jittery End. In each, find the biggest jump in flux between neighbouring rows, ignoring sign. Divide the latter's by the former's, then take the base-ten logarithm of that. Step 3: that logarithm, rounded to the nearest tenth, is 0.5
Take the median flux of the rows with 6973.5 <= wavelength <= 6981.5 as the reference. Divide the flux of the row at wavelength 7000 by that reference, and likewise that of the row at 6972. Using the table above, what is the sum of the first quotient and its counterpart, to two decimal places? 2.14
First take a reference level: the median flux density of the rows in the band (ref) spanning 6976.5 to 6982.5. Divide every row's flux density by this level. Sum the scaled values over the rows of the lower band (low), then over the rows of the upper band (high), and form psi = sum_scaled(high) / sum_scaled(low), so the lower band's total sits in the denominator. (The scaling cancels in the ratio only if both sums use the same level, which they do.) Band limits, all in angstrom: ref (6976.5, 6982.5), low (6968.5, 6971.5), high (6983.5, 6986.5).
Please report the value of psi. 1.01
